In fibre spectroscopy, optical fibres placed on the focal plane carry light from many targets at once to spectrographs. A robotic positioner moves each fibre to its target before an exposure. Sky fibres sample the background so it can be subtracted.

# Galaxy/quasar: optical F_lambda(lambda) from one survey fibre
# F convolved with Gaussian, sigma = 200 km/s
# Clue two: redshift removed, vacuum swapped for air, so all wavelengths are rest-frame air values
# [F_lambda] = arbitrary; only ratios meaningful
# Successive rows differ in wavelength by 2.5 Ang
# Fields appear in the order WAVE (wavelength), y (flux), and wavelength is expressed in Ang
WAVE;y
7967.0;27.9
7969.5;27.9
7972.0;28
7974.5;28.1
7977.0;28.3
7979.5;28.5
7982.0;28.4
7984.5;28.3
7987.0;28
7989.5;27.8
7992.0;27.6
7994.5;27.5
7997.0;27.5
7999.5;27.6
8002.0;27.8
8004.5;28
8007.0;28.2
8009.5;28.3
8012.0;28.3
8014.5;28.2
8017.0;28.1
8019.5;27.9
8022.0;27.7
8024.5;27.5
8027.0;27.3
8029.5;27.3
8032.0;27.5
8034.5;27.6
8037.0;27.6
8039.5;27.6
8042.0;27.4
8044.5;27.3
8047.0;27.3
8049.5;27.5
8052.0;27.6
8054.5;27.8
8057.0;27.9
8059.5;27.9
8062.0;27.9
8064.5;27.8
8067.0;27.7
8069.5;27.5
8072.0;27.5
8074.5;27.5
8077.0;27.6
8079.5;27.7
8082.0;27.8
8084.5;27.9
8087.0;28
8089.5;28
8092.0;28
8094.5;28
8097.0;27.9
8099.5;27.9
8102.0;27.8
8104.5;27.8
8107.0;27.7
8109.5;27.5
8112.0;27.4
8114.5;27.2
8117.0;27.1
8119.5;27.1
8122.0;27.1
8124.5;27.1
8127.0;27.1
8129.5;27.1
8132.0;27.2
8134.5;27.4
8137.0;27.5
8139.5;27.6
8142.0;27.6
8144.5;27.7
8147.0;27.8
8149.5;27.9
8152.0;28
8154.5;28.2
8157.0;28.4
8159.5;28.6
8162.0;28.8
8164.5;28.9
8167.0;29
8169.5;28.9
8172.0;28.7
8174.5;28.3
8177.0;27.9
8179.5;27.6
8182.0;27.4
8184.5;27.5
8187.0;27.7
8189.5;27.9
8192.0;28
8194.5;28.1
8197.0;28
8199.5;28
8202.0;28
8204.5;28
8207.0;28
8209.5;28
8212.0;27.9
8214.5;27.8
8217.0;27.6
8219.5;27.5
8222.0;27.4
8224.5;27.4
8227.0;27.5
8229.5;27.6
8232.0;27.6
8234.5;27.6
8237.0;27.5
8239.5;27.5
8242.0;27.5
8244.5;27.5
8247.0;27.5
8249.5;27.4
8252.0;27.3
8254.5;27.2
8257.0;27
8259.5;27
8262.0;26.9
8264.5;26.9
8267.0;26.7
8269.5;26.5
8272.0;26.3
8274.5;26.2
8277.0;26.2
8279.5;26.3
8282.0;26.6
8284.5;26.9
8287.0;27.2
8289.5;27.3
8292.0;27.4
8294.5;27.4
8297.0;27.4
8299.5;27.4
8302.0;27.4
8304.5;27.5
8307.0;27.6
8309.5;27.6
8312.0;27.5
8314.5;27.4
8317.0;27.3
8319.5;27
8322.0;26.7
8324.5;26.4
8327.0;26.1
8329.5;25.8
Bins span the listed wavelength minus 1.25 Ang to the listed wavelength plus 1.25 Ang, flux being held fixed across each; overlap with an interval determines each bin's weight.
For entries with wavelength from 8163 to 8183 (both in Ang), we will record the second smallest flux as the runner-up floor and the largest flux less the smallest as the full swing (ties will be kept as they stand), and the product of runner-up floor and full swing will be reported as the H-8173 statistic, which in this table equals 44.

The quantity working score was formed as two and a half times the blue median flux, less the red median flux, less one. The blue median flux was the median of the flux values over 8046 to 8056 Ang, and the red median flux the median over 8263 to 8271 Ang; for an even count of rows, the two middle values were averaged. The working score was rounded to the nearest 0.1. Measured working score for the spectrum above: 41.2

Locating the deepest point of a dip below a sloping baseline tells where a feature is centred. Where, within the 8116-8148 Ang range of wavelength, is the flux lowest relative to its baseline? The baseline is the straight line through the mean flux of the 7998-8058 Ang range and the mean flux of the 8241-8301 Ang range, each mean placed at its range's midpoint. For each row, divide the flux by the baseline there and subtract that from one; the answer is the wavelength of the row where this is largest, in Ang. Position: 8117.0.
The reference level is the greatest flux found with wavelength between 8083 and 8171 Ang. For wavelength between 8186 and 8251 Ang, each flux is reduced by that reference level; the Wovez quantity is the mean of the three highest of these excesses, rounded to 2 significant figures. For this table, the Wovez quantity -0.97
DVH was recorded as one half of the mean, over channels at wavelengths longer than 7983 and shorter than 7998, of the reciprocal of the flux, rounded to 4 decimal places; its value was 0.0180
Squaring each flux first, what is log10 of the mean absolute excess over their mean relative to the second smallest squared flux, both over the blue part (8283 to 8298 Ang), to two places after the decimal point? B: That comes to -1.97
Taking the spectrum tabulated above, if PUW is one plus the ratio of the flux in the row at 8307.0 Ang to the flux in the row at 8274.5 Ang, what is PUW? 2.05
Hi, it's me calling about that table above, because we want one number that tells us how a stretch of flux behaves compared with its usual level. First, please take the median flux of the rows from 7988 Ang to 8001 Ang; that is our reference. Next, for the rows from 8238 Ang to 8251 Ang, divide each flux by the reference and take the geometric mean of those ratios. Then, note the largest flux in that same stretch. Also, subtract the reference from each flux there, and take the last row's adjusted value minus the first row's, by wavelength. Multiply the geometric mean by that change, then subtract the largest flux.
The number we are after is -27.6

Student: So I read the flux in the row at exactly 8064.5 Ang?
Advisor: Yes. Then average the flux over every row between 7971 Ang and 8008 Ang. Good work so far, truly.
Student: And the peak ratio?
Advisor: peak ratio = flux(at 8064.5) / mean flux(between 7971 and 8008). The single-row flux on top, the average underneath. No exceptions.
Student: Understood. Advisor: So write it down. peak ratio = 0.99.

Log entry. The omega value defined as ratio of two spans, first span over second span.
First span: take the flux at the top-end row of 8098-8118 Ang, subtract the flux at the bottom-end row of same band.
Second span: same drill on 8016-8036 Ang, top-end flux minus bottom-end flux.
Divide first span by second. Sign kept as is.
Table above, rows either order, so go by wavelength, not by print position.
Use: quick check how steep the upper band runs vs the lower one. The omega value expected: 1.6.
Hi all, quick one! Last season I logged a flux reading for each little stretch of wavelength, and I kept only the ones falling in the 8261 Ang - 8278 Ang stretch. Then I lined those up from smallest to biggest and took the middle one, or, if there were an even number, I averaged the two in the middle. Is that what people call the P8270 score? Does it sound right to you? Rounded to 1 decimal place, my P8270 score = 26.5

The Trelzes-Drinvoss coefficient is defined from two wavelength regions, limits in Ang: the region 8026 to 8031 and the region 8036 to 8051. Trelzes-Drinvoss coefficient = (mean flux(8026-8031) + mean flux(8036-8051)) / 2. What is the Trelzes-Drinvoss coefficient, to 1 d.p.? 27.4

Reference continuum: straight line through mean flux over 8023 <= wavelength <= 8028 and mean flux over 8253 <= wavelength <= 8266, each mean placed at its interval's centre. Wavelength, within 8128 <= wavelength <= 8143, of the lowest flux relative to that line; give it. 8129.5 Ang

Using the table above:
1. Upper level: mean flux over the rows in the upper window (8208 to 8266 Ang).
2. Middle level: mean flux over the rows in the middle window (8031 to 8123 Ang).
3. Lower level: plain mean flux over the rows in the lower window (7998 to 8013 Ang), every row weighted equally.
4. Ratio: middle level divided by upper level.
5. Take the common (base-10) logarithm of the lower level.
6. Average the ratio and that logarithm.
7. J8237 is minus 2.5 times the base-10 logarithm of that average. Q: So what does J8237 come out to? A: -0.222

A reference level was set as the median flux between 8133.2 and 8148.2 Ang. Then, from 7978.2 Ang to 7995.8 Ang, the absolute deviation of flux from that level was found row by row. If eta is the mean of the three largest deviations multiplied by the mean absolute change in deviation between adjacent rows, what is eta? 0.13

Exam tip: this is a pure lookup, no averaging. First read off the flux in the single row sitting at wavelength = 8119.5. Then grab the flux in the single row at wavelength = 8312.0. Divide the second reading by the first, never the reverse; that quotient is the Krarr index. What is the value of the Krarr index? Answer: 1.01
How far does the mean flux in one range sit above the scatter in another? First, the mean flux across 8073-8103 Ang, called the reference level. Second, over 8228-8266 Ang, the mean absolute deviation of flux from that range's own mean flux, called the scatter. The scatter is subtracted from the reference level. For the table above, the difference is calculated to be 27.6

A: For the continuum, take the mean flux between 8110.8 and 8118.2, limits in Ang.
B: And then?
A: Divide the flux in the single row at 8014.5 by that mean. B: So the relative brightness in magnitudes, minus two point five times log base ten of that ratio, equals -0.04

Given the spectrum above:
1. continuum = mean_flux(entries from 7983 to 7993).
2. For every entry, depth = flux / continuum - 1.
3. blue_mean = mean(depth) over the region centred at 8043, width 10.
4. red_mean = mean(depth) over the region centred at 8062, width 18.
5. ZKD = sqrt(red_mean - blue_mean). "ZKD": 0.12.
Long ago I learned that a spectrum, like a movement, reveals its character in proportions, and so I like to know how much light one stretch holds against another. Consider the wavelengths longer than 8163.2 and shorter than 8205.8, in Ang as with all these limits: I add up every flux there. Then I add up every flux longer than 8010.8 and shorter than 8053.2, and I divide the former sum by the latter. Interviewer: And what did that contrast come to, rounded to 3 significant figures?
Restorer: 1.02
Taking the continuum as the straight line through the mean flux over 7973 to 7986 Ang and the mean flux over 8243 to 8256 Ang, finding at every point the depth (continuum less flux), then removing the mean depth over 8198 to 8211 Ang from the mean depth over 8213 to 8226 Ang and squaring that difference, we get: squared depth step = 0.2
